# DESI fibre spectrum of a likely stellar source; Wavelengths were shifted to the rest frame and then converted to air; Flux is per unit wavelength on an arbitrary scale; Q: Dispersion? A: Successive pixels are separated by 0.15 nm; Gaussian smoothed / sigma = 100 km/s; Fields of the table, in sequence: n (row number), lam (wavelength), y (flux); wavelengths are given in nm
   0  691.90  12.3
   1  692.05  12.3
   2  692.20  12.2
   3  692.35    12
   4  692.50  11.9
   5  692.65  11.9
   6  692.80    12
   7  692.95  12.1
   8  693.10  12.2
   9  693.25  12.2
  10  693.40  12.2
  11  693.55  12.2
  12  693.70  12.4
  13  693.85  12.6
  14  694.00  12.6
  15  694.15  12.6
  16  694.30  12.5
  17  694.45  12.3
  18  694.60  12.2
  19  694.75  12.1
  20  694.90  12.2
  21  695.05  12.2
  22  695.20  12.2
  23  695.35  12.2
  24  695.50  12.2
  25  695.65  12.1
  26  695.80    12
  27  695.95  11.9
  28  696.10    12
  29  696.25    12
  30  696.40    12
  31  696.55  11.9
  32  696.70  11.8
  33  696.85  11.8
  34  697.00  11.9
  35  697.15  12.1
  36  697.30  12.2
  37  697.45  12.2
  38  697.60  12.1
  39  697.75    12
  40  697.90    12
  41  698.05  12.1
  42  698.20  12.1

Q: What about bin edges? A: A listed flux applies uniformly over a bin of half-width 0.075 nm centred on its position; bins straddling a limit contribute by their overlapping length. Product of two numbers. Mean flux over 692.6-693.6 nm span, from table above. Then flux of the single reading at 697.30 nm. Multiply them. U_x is 148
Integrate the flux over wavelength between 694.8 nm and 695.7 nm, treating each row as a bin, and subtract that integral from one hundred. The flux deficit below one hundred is 89.0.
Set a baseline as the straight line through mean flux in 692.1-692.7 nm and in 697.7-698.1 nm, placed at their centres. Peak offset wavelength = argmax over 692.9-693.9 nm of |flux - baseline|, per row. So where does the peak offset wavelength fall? 693.85 nm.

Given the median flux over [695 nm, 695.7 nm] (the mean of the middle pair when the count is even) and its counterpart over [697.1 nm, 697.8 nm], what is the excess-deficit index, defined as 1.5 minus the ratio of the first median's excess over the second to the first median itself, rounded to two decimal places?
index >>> 1.49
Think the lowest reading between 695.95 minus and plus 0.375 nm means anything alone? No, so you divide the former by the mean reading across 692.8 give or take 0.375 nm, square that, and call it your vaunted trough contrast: 0.98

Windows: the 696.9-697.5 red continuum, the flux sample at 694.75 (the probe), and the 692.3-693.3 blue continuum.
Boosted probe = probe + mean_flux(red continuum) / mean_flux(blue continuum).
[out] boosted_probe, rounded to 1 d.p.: 13.1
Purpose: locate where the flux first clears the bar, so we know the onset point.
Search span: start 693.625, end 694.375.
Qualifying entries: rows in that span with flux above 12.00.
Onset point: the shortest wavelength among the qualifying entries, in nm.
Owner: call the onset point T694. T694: 693.70 nm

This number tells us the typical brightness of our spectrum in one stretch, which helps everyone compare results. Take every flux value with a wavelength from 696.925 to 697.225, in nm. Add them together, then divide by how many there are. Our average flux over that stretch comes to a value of 12.0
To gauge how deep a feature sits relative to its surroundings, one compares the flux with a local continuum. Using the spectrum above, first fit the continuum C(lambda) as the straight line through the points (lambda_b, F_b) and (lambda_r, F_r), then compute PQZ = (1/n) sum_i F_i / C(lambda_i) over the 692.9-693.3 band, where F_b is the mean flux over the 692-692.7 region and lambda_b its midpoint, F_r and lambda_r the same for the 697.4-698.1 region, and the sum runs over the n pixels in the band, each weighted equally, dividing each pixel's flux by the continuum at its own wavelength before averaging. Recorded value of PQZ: 1.01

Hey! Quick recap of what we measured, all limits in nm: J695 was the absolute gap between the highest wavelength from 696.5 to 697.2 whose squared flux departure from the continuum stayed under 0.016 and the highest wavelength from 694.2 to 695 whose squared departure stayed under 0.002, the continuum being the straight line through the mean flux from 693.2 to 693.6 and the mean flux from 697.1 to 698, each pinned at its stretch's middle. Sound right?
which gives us 2.25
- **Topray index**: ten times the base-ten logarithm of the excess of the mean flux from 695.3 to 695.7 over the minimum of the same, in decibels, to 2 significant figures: -12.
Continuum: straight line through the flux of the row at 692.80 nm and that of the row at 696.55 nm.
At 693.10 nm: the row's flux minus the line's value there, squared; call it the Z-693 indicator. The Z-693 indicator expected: 0.04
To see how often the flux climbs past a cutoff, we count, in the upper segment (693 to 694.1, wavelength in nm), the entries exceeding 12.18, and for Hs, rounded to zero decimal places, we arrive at 7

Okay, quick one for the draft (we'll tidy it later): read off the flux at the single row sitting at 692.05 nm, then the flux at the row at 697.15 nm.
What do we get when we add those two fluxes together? 24.4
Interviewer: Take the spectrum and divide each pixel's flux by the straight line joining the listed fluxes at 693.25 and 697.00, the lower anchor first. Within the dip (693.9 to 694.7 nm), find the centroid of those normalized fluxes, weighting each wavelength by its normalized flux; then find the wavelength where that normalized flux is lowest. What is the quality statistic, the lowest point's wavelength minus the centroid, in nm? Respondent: 0.30 nm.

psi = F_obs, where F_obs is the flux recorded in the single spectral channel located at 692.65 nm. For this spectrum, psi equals 11.9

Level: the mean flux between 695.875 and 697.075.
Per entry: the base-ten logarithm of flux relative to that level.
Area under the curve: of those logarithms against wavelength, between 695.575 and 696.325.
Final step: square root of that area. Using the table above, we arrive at 0.049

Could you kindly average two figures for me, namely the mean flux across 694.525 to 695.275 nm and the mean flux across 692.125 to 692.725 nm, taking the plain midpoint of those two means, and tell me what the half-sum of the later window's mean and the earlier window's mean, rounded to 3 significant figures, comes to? 12.1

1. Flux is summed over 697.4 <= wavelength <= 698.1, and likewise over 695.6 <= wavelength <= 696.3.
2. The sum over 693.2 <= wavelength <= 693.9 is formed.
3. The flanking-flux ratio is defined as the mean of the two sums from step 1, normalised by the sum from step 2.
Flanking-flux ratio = 0.98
